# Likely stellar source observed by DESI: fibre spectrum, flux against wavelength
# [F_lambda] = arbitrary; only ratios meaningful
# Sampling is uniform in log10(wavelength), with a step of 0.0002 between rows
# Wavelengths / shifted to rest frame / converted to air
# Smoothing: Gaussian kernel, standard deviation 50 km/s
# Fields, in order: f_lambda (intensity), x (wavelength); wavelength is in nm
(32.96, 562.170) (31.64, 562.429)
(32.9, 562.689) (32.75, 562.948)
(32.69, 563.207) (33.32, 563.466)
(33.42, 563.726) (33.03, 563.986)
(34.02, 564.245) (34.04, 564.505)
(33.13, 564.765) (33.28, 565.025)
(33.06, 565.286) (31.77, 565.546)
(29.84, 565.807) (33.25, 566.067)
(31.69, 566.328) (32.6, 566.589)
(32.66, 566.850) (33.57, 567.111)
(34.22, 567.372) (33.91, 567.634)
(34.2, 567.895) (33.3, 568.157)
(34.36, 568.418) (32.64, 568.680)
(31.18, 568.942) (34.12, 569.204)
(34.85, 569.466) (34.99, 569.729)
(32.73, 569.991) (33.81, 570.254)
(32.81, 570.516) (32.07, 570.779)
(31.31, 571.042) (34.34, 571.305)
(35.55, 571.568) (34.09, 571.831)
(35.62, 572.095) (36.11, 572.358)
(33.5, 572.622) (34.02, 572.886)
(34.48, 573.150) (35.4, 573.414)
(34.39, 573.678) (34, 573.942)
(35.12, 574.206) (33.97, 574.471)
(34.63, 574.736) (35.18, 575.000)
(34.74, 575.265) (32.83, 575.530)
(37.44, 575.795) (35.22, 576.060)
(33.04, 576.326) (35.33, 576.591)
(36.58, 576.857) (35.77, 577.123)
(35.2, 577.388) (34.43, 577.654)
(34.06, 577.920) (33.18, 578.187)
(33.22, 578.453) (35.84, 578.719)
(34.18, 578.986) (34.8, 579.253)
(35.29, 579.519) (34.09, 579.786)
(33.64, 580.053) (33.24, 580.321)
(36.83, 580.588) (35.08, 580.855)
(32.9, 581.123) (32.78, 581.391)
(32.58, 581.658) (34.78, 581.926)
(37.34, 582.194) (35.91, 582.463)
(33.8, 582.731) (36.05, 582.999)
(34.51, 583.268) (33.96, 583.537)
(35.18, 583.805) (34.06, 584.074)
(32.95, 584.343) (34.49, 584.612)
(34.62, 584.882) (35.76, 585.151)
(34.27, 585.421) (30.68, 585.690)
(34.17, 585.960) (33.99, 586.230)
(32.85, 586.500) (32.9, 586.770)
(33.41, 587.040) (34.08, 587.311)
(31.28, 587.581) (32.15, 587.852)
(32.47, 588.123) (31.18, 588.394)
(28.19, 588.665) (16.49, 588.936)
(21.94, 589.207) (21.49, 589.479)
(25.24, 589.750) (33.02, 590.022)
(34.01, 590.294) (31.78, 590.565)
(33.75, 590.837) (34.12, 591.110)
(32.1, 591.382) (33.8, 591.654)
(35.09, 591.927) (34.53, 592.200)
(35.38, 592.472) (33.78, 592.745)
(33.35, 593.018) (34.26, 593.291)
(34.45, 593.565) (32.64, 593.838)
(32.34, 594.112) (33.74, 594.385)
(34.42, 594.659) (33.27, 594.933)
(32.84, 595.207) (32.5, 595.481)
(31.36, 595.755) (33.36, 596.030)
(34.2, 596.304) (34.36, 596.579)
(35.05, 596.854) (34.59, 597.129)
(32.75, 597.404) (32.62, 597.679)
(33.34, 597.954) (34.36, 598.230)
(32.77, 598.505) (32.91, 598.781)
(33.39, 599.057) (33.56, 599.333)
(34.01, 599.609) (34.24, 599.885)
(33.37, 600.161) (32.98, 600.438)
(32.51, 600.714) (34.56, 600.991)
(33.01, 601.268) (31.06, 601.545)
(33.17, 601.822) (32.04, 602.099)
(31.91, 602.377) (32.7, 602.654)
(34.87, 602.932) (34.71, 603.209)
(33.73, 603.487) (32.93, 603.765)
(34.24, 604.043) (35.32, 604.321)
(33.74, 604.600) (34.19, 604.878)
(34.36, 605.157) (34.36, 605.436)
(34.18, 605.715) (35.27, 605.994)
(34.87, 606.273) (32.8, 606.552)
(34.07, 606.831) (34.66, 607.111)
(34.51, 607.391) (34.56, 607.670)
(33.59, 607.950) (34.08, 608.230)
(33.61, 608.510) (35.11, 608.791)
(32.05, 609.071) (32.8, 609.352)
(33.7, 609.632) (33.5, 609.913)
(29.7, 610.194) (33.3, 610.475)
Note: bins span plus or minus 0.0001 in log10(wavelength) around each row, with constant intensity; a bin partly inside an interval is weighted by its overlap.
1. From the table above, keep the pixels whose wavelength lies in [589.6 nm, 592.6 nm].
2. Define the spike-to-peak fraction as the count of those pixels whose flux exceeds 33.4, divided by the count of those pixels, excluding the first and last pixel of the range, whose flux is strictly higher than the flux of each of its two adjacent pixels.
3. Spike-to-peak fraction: 2.3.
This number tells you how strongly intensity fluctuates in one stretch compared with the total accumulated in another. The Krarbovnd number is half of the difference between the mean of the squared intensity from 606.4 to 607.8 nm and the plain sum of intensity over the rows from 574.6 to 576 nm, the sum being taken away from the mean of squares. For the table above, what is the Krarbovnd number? 495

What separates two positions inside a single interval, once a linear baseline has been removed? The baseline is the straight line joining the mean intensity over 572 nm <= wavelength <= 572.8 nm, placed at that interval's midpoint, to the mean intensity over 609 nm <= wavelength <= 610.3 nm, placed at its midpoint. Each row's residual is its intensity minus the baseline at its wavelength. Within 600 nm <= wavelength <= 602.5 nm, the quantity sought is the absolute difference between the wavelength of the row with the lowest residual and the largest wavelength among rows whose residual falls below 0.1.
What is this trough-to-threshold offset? 0.83 nm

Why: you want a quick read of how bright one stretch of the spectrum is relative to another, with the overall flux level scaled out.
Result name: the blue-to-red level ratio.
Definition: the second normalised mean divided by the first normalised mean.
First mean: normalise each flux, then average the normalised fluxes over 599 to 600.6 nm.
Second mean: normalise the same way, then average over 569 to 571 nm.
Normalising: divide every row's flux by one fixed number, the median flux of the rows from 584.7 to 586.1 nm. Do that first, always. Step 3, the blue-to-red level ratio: 1.00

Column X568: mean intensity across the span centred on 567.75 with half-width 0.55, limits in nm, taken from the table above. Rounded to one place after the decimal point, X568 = 33.9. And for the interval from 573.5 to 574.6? 34.4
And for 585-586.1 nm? 33.7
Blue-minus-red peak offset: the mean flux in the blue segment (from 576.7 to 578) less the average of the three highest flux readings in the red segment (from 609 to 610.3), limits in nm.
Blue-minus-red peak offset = 1.9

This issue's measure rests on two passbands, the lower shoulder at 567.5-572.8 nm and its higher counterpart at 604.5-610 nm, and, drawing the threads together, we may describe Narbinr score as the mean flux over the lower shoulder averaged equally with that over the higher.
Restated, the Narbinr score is 33.9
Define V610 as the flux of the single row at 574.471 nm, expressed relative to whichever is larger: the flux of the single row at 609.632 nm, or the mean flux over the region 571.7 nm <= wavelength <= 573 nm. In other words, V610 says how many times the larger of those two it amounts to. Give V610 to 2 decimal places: 0.98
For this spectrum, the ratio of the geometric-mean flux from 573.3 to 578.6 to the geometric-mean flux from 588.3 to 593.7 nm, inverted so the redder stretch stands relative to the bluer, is 0.88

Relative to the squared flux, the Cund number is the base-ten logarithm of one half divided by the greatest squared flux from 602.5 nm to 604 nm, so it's -3.39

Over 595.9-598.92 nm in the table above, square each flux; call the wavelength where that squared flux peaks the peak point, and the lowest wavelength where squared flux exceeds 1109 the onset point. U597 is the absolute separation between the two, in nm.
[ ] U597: 0.82 nm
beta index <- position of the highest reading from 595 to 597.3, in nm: 596.854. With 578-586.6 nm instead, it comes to 582.194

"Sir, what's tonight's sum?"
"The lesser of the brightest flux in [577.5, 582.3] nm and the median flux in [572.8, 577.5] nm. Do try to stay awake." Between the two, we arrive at 34.9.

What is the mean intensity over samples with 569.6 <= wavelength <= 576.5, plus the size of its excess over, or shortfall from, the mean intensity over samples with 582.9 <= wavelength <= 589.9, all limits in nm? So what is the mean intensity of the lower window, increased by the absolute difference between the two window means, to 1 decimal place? 37.1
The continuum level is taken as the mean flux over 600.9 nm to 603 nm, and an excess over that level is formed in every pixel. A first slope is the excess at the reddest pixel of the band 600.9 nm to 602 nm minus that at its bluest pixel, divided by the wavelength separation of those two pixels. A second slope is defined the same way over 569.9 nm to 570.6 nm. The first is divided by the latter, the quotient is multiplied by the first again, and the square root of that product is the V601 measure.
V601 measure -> 4.3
